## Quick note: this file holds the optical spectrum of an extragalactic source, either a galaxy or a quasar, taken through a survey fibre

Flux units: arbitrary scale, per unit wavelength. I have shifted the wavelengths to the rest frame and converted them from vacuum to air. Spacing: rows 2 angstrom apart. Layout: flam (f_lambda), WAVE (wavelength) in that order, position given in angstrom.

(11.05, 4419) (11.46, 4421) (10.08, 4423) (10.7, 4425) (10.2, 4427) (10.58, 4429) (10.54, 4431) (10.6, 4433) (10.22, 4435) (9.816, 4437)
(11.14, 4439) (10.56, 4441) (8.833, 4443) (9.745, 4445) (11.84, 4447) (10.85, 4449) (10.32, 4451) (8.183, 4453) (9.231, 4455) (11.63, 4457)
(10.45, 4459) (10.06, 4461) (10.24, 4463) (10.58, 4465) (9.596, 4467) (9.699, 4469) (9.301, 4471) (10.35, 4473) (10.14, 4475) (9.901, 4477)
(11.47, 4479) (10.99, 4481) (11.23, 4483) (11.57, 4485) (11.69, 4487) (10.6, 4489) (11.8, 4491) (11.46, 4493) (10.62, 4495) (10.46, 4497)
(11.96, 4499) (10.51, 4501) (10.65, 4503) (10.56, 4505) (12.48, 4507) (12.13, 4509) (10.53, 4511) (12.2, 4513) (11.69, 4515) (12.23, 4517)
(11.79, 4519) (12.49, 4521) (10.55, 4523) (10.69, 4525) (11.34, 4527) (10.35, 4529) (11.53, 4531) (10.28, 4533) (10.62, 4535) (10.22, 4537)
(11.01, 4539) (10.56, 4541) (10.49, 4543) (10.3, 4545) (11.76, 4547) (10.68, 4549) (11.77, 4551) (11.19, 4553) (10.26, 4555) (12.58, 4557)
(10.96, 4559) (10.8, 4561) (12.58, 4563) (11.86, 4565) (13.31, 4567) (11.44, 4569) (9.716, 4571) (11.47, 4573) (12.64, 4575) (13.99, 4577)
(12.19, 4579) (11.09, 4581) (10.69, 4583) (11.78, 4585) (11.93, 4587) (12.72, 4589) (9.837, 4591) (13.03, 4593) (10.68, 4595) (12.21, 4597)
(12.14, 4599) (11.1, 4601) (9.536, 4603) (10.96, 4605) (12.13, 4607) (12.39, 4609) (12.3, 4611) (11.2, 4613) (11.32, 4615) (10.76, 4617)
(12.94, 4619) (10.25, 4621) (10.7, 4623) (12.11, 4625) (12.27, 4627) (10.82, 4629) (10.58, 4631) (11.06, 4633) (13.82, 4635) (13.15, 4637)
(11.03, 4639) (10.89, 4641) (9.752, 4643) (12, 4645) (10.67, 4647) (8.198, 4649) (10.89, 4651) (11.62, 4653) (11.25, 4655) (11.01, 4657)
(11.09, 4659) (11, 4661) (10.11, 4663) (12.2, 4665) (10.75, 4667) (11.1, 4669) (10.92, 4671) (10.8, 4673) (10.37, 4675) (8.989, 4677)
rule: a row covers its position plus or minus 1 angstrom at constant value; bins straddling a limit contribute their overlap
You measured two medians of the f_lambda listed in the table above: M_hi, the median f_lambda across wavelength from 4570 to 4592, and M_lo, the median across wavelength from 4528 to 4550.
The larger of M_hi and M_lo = 11.8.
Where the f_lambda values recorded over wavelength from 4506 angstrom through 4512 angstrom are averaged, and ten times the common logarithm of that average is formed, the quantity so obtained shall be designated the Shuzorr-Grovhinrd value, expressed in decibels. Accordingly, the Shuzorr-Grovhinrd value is 10.69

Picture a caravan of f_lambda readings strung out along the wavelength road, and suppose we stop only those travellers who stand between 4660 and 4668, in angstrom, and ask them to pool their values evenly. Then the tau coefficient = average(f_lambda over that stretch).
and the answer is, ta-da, 11.0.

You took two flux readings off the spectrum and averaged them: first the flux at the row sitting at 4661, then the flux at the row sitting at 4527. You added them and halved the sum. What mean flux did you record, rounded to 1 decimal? 11.2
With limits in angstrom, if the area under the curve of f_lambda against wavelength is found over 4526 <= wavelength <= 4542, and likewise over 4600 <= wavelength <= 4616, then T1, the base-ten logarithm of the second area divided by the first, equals 0.025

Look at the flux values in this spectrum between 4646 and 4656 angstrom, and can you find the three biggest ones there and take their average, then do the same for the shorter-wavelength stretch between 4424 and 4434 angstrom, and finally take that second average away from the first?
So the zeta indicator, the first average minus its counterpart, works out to 0.63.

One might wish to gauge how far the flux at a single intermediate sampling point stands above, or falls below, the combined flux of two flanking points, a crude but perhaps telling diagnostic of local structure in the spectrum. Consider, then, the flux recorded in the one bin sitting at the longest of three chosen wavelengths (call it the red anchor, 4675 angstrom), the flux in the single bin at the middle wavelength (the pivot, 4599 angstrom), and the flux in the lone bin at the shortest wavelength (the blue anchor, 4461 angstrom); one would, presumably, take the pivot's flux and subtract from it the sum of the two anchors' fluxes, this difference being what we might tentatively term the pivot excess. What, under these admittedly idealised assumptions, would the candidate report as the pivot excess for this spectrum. -8.3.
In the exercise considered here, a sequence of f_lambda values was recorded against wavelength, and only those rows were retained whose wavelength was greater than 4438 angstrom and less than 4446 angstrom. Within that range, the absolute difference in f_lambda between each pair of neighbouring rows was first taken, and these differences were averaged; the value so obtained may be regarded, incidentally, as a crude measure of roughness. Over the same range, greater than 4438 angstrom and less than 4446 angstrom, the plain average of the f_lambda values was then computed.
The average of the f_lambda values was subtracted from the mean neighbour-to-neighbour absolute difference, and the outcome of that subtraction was -9.0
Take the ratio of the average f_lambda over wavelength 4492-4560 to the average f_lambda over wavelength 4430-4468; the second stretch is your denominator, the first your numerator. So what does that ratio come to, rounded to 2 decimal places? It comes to 1.09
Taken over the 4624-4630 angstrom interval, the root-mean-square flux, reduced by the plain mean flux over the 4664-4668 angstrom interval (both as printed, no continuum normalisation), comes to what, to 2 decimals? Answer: 0.28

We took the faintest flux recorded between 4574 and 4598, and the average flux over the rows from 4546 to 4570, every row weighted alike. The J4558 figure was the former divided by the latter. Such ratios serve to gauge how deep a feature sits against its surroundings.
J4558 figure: 0.85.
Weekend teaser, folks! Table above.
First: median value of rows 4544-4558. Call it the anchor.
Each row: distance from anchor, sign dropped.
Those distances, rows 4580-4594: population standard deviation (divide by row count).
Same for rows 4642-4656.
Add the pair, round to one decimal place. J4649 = 1.5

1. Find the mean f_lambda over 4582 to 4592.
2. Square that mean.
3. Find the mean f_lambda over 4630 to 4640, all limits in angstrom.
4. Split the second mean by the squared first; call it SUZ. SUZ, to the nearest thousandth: 0.092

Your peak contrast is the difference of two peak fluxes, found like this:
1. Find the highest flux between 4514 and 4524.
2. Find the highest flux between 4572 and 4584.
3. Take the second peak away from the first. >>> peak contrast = -1.5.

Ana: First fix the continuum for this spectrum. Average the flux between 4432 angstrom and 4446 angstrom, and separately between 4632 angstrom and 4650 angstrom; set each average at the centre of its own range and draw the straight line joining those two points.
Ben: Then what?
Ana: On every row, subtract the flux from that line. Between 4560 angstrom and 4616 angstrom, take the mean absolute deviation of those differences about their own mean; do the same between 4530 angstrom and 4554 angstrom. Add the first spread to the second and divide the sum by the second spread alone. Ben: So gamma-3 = 2.8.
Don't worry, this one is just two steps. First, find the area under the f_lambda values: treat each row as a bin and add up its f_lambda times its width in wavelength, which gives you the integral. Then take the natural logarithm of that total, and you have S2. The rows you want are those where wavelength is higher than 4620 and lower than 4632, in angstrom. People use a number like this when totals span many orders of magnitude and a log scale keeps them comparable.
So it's 4.89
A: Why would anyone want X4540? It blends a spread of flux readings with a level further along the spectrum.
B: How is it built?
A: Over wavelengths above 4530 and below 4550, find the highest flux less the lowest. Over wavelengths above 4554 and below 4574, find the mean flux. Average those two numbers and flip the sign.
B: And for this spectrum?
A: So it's -6.5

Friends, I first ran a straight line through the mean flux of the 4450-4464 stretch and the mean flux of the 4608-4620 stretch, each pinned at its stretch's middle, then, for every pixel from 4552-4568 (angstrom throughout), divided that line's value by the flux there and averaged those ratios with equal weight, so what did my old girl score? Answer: 0.96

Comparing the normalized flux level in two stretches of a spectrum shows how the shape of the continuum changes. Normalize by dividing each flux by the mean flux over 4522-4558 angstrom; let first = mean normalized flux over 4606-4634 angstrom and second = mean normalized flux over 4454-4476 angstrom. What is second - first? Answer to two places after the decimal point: -0.13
